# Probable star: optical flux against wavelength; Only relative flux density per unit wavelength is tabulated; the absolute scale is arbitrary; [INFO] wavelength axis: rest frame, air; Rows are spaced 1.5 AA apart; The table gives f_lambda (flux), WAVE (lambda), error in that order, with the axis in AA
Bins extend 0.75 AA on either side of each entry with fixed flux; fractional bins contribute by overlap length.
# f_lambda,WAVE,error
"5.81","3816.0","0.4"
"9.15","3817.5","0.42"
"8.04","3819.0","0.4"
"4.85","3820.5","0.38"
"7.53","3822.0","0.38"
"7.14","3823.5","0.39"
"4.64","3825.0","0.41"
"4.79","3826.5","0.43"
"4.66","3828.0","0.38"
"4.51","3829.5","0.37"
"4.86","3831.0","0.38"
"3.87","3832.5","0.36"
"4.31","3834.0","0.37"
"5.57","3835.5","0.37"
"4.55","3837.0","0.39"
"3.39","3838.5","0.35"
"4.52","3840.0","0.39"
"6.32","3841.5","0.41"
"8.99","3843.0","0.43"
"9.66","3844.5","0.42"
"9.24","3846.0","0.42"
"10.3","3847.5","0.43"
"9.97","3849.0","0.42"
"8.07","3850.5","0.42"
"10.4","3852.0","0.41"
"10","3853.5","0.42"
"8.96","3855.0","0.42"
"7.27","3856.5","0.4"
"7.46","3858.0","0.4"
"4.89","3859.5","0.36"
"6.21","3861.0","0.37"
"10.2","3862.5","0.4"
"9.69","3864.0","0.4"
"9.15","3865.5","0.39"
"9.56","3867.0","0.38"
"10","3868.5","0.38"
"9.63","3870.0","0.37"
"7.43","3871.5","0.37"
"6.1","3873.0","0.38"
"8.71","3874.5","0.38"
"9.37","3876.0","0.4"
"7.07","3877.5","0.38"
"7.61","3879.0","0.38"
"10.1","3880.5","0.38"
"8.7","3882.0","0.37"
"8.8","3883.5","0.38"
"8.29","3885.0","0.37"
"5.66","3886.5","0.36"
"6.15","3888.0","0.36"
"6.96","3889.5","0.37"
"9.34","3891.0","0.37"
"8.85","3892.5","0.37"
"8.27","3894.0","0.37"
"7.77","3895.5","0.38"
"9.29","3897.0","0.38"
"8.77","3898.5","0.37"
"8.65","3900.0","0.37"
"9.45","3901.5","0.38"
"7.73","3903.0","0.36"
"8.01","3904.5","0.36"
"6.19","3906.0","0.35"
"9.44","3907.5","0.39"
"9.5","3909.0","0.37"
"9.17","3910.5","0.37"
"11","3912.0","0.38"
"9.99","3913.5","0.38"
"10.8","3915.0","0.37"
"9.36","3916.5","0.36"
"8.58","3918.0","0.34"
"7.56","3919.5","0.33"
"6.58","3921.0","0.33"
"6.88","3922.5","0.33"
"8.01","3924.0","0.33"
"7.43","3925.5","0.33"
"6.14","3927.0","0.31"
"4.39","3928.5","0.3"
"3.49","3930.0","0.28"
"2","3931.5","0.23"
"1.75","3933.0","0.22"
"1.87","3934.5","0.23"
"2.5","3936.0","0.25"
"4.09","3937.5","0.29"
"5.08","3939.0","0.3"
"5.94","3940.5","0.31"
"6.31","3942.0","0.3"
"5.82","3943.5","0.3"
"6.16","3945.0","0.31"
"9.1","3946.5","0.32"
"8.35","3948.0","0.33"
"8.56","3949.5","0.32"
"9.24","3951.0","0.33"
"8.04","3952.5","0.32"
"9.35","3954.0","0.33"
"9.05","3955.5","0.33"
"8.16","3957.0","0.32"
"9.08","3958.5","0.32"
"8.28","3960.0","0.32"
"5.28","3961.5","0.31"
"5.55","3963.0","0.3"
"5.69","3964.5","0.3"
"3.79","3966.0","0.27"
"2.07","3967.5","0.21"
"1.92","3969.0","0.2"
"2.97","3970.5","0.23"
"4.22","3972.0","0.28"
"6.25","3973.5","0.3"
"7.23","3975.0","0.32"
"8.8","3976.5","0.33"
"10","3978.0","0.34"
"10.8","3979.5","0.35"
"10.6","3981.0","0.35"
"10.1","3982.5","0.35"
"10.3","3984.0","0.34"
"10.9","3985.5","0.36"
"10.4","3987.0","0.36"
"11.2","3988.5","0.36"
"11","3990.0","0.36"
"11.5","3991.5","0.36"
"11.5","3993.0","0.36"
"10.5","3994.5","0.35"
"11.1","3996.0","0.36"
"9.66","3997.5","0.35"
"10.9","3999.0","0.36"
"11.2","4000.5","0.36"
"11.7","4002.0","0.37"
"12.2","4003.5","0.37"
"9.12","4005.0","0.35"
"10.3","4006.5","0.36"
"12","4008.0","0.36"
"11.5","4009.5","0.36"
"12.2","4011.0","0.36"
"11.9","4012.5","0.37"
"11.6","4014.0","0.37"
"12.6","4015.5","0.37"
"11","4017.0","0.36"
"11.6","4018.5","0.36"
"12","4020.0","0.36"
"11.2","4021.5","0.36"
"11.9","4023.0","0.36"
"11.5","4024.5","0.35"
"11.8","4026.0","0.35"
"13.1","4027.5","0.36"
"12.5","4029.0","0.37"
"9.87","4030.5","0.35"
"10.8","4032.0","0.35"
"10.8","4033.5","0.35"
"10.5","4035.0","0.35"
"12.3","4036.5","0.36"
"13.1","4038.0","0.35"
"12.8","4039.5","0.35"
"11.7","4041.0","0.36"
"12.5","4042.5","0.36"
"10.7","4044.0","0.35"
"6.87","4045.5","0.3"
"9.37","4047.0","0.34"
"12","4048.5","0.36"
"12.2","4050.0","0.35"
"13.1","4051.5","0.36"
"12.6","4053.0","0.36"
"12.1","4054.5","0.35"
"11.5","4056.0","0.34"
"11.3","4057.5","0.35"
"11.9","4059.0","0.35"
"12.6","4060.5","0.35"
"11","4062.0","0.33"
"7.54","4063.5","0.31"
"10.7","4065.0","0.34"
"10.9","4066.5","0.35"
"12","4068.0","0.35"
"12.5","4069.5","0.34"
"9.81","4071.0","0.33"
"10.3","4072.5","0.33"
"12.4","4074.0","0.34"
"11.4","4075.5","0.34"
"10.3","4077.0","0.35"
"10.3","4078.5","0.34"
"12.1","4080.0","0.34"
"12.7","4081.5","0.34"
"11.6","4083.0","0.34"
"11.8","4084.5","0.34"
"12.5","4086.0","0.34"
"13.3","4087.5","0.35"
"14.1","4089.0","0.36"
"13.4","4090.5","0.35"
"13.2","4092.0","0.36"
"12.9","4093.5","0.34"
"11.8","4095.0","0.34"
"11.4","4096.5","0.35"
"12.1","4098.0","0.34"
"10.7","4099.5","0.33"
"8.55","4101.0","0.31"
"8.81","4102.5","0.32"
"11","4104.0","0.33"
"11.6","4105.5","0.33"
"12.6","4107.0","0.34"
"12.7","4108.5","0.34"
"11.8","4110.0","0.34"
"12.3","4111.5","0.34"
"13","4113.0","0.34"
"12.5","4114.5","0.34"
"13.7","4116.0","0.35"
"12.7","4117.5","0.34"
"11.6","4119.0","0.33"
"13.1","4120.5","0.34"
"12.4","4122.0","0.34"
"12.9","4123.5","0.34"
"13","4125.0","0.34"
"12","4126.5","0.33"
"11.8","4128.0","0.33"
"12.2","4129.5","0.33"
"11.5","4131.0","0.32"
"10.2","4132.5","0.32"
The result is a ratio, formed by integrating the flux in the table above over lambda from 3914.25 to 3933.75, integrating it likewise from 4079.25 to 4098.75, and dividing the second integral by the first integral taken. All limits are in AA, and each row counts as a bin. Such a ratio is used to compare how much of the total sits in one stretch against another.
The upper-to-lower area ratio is 1.96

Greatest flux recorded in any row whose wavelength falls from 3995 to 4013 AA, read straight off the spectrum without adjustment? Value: 12.2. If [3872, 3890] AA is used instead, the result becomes 10.1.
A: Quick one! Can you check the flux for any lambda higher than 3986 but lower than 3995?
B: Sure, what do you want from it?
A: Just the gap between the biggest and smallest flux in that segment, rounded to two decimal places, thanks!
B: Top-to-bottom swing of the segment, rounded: 1.10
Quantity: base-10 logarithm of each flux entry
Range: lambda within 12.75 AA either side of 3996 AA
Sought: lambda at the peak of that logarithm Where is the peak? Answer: 4003.5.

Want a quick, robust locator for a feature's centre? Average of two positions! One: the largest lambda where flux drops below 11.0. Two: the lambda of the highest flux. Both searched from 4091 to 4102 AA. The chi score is 4096.5 AA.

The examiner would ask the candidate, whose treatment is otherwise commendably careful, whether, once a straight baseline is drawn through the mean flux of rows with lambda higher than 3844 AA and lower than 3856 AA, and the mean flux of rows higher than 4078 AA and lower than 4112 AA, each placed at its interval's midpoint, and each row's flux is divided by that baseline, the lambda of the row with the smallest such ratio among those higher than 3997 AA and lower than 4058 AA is 4045.5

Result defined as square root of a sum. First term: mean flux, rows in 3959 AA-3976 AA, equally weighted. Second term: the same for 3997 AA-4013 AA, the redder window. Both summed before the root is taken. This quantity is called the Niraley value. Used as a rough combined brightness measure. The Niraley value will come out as 4.0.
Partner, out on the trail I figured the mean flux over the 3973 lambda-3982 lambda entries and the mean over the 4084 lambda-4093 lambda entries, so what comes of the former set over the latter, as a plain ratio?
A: 0.69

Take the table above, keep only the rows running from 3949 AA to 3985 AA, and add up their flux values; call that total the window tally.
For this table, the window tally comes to 175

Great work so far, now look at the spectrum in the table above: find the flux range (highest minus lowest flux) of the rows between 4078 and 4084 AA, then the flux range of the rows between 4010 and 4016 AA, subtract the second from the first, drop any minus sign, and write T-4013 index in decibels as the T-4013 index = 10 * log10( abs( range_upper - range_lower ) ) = 1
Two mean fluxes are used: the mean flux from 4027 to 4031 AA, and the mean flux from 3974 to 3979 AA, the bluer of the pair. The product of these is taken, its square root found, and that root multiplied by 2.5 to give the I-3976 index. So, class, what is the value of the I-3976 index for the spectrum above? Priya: 25.3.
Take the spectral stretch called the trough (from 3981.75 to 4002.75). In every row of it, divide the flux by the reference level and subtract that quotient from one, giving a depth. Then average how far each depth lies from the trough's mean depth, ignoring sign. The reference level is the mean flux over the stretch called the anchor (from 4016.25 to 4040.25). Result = 0.04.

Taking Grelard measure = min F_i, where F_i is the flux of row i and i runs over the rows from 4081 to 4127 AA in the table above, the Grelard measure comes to 8.55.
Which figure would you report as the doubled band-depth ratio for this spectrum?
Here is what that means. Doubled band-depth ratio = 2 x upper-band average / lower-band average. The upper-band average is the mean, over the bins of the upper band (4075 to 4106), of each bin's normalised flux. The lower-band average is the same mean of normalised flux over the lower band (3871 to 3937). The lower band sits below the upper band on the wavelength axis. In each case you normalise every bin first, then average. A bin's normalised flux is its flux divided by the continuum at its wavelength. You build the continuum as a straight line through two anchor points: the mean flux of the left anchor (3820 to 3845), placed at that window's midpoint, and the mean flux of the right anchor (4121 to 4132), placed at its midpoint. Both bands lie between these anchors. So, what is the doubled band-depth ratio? 1.9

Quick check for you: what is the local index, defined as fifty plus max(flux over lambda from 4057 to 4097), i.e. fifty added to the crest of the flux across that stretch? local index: 64.1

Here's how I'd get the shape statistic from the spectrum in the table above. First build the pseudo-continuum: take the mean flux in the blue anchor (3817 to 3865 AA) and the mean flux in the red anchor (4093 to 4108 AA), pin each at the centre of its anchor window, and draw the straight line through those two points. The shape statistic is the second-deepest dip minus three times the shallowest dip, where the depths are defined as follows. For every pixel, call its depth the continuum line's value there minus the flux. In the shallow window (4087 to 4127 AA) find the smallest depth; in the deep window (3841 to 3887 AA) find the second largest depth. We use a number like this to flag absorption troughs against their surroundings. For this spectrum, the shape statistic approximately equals 11.5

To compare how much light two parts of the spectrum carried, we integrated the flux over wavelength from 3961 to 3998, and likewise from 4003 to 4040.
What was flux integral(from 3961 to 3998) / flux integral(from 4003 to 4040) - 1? -0.3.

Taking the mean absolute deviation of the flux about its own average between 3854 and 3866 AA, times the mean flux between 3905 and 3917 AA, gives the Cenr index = 14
